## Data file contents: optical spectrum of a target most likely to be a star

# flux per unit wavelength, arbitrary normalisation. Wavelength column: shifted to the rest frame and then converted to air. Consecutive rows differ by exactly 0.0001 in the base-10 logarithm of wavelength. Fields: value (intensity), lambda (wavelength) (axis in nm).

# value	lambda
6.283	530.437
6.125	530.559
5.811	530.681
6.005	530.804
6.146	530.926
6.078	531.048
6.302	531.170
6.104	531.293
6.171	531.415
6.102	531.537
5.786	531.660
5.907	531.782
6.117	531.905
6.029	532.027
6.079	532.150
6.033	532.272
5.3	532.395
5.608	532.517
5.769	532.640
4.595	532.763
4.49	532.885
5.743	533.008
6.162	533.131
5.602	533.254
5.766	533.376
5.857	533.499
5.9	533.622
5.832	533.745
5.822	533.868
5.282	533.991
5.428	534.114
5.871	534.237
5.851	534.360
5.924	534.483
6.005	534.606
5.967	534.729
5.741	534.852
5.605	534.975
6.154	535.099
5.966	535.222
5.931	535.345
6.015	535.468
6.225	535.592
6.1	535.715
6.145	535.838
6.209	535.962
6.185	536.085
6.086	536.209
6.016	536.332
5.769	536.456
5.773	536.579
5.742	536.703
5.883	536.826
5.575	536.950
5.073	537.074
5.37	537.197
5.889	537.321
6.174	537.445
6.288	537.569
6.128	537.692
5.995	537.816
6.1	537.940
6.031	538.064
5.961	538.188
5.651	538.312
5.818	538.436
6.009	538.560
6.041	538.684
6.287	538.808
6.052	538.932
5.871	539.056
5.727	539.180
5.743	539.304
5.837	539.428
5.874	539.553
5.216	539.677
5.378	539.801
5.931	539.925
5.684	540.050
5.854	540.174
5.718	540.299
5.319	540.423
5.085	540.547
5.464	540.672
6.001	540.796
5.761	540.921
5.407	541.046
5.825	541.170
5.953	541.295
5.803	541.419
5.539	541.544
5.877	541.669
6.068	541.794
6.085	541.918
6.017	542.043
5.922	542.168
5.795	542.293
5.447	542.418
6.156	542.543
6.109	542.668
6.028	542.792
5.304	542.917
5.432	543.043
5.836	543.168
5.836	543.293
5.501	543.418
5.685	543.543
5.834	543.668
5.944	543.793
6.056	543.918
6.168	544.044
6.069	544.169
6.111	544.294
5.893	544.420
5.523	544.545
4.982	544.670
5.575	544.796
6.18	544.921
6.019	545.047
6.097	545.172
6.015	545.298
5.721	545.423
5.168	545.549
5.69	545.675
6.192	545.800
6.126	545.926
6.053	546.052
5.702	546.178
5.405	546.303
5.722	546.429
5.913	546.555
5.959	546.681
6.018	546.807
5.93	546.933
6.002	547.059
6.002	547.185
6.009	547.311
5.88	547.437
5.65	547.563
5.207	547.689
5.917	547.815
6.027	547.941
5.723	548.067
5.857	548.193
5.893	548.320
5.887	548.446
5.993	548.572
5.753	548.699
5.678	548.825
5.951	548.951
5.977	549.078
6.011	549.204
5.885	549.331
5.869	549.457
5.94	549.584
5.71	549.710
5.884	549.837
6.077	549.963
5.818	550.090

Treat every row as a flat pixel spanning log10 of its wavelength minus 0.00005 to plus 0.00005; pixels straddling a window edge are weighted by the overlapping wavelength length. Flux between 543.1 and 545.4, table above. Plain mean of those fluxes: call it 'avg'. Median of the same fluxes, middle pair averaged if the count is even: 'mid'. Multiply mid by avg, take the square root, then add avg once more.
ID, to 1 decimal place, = 11.7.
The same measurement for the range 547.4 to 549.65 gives 11.7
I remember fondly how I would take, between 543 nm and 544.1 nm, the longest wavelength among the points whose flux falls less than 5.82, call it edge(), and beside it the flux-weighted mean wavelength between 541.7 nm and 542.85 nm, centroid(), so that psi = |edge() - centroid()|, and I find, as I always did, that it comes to 1.25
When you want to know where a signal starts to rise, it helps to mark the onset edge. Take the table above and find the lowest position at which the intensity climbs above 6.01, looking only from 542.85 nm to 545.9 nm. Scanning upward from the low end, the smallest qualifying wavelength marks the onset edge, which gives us 543.918 nm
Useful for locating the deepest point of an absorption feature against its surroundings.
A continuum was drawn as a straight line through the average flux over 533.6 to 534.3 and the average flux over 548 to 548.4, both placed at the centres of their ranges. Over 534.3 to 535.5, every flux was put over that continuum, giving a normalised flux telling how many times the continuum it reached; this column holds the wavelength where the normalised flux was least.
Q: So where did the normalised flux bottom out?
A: 534.975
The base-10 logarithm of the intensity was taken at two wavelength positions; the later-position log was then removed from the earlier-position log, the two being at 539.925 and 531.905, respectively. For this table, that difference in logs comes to 0.01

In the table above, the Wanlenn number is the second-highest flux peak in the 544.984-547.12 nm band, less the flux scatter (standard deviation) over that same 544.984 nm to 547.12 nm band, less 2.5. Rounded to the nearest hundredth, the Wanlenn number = 3.36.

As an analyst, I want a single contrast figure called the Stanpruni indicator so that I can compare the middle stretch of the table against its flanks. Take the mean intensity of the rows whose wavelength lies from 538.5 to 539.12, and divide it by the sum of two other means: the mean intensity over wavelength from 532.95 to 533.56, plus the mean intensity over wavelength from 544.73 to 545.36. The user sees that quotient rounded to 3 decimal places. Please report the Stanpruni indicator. 0.513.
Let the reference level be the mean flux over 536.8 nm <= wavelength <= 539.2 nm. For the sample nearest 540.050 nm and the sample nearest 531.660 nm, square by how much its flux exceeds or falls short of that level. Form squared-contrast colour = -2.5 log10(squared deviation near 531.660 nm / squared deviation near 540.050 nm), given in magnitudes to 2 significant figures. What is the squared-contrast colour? 1.4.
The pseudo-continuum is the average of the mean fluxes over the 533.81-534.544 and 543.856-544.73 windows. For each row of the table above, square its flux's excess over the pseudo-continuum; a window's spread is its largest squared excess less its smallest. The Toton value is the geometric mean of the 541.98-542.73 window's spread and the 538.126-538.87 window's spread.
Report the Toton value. 0.20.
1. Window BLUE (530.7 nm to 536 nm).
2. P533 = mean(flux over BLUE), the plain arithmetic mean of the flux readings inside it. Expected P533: 5.85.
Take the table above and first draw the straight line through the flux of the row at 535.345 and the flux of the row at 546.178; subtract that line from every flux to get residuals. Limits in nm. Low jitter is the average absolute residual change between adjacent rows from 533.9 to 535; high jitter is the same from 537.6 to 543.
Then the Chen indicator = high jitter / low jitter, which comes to 1.6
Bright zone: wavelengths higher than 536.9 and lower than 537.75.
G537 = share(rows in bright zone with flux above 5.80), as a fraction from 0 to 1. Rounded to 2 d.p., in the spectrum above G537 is 0.57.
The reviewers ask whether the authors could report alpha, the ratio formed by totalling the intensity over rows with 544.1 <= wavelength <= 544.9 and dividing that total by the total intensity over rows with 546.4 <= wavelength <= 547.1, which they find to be 0.96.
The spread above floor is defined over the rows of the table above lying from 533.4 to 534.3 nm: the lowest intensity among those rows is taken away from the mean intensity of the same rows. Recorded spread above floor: 0.43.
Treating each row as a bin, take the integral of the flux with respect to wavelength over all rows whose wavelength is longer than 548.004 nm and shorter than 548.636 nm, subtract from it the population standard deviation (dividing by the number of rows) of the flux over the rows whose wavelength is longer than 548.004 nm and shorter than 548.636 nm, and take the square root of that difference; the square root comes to 1.90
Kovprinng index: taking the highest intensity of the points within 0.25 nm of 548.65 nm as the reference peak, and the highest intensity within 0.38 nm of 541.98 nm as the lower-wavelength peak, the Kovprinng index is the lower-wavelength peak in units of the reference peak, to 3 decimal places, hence 1.015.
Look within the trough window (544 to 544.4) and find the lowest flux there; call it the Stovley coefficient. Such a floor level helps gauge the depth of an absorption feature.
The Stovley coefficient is 6.069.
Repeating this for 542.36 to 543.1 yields 5.304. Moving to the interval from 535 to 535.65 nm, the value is 5.931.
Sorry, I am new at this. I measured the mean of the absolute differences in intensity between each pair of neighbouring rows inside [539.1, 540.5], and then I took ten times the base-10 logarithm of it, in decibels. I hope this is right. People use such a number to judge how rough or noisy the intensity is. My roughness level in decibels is -6.1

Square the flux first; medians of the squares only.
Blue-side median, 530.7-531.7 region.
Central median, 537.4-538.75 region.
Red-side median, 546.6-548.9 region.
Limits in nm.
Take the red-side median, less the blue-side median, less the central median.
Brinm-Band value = -39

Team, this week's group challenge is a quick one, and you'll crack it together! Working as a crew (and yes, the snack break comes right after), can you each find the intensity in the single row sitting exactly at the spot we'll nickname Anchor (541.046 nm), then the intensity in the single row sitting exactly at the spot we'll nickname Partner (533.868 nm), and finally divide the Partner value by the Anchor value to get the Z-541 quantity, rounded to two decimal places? 1.08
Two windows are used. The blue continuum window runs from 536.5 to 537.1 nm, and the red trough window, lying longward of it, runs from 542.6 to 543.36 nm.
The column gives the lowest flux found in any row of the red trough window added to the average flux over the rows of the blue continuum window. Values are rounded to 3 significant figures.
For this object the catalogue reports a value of 10.9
